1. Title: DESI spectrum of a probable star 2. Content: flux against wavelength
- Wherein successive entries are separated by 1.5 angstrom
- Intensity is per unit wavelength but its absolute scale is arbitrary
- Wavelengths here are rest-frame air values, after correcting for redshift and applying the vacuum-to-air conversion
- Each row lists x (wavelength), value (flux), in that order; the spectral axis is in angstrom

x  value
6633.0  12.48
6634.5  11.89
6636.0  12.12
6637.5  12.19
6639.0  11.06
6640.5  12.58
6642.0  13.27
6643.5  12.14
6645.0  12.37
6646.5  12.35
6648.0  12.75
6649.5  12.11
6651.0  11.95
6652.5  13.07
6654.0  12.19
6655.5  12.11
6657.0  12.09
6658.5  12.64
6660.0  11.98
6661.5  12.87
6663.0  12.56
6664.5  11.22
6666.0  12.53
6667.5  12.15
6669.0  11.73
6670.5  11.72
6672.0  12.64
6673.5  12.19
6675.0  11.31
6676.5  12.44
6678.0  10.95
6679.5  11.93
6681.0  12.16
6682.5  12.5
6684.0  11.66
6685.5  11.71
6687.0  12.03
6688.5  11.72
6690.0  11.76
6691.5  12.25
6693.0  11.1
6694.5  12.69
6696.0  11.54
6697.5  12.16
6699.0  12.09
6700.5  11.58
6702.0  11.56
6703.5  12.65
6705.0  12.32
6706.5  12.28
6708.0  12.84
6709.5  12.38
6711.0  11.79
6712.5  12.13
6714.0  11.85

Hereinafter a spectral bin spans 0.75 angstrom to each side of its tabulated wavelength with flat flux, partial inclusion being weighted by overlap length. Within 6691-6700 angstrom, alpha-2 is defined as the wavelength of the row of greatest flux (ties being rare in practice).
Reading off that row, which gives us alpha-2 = 6694.5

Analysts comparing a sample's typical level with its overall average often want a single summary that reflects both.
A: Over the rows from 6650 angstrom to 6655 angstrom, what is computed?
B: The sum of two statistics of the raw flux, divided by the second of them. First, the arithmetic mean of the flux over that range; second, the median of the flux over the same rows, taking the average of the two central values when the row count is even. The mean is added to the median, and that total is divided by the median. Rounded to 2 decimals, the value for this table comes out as 2.02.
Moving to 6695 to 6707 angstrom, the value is 1.99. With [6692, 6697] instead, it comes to 2.02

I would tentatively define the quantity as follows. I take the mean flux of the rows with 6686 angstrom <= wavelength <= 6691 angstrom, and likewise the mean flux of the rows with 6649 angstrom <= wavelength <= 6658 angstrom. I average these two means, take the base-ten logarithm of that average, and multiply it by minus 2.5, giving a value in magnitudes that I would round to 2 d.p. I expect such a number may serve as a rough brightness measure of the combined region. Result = -2.70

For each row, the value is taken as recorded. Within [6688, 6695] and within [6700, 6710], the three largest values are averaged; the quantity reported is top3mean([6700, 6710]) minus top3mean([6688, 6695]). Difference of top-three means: 0.39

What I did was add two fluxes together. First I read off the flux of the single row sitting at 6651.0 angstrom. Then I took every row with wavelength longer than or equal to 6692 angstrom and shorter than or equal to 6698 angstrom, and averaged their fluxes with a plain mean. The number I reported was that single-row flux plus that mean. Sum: 23.8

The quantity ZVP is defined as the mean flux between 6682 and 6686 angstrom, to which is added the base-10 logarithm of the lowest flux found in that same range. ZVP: 13.0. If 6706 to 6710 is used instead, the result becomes 13.6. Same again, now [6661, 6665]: 13.3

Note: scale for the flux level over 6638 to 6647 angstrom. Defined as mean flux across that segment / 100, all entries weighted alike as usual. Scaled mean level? 0.123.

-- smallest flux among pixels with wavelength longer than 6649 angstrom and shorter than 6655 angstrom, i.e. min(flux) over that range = 11.95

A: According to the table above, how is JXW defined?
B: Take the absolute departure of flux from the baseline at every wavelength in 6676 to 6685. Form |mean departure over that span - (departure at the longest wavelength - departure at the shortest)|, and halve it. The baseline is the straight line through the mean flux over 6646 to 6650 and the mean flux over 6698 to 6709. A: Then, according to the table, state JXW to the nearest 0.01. 0.00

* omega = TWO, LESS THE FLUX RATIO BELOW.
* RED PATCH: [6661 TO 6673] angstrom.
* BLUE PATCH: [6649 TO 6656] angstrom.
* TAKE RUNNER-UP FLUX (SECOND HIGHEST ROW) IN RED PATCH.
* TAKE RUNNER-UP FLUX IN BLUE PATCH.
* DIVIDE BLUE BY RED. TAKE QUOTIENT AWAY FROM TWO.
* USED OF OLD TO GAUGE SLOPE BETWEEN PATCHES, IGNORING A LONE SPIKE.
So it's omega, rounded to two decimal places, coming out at 1.04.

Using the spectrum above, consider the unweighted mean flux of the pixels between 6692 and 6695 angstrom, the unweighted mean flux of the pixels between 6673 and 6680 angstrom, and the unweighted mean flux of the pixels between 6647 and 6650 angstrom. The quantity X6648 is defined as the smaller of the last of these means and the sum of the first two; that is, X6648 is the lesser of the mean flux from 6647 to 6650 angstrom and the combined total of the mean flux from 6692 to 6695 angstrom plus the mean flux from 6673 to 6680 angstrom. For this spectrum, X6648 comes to 12.4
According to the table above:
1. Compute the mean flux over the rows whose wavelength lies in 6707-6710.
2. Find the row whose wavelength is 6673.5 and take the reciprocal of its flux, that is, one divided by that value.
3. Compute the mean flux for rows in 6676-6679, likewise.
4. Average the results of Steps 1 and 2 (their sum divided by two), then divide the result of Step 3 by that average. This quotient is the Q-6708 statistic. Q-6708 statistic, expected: 1.84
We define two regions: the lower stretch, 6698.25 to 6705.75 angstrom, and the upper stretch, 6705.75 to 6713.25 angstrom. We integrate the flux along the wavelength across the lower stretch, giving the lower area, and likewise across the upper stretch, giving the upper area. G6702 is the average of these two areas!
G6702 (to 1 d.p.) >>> 91.2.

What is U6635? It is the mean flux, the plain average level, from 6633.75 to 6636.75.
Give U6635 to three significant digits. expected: 12.0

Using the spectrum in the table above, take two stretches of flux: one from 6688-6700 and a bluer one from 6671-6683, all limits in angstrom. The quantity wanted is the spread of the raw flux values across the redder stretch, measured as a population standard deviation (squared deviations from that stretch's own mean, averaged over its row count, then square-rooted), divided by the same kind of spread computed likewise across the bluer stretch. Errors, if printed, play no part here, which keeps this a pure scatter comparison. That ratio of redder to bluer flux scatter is 0.82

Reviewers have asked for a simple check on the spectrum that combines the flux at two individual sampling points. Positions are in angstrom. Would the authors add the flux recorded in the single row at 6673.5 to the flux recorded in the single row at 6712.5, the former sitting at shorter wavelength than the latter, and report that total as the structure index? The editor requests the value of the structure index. 24.3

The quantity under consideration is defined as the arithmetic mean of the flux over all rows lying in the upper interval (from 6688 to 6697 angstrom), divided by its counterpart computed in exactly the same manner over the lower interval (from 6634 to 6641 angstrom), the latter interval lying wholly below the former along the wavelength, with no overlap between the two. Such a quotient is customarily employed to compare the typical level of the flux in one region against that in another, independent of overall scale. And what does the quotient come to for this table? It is 0.99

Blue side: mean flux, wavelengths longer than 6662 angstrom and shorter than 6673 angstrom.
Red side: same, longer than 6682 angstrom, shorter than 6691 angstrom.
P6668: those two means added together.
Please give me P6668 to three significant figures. 24.0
